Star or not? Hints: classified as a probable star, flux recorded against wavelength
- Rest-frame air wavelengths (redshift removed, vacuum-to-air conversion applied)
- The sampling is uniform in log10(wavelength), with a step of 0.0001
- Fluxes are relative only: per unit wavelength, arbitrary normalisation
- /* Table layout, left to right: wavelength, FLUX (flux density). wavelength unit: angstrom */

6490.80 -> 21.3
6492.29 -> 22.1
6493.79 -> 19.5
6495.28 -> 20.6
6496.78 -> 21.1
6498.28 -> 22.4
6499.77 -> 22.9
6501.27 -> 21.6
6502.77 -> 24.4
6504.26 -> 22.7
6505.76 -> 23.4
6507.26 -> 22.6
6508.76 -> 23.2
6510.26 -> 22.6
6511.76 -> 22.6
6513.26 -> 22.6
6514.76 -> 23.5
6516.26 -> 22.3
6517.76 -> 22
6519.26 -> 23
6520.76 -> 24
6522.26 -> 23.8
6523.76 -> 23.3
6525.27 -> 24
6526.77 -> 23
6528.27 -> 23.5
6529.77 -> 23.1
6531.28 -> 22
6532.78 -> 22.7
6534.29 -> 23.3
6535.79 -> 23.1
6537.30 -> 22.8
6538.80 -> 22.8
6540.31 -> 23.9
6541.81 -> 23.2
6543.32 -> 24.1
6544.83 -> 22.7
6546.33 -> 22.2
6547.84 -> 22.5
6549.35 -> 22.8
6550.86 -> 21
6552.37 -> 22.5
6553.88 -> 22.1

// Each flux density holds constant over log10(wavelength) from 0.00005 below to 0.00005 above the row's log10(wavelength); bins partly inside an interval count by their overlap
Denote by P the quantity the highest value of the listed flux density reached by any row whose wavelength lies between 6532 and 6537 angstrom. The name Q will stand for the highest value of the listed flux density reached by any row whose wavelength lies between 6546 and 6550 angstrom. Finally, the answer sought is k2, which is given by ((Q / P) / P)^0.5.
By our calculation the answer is 0.205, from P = 23.3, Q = 22.8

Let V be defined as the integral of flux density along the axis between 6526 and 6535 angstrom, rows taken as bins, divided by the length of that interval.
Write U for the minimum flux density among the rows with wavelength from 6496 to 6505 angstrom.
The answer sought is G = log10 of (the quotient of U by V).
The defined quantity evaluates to -0.036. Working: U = 21.1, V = 22.9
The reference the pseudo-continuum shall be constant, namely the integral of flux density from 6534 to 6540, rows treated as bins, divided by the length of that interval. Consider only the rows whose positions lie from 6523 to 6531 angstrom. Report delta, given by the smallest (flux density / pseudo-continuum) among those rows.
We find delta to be 0.998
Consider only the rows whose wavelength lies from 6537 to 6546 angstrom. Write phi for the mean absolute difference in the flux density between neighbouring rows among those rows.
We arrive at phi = 0.82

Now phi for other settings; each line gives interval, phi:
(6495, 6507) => 1.26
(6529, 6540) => 0.48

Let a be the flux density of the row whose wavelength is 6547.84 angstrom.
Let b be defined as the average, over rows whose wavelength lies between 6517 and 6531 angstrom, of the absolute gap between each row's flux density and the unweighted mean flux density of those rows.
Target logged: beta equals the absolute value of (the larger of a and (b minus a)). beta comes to 22.5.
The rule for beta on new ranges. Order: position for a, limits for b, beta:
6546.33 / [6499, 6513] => 22.2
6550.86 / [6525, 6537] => 21.0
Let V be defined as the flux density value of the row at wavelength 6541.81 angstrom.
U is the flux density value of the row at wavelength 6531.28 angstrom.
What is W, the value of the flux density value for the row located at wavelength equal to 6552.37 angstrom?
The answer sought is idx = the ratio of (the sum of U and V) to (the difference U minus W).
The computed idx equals -90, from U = 22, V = 23.2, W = 22.5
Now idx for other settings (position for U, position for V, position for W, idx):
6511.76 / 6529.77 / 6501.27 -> 46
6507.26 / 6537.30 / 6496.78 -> 30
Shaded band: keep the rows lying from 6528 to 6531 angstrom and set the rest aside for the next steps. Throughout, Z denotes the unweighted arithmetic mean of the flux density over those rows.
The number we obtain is 23.3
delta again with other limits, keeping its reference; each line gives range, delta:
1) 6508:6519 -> 0.955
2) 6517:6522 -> 0.955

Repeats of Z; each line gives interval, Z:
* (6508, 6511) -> 22.9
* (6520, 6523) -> 23.9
